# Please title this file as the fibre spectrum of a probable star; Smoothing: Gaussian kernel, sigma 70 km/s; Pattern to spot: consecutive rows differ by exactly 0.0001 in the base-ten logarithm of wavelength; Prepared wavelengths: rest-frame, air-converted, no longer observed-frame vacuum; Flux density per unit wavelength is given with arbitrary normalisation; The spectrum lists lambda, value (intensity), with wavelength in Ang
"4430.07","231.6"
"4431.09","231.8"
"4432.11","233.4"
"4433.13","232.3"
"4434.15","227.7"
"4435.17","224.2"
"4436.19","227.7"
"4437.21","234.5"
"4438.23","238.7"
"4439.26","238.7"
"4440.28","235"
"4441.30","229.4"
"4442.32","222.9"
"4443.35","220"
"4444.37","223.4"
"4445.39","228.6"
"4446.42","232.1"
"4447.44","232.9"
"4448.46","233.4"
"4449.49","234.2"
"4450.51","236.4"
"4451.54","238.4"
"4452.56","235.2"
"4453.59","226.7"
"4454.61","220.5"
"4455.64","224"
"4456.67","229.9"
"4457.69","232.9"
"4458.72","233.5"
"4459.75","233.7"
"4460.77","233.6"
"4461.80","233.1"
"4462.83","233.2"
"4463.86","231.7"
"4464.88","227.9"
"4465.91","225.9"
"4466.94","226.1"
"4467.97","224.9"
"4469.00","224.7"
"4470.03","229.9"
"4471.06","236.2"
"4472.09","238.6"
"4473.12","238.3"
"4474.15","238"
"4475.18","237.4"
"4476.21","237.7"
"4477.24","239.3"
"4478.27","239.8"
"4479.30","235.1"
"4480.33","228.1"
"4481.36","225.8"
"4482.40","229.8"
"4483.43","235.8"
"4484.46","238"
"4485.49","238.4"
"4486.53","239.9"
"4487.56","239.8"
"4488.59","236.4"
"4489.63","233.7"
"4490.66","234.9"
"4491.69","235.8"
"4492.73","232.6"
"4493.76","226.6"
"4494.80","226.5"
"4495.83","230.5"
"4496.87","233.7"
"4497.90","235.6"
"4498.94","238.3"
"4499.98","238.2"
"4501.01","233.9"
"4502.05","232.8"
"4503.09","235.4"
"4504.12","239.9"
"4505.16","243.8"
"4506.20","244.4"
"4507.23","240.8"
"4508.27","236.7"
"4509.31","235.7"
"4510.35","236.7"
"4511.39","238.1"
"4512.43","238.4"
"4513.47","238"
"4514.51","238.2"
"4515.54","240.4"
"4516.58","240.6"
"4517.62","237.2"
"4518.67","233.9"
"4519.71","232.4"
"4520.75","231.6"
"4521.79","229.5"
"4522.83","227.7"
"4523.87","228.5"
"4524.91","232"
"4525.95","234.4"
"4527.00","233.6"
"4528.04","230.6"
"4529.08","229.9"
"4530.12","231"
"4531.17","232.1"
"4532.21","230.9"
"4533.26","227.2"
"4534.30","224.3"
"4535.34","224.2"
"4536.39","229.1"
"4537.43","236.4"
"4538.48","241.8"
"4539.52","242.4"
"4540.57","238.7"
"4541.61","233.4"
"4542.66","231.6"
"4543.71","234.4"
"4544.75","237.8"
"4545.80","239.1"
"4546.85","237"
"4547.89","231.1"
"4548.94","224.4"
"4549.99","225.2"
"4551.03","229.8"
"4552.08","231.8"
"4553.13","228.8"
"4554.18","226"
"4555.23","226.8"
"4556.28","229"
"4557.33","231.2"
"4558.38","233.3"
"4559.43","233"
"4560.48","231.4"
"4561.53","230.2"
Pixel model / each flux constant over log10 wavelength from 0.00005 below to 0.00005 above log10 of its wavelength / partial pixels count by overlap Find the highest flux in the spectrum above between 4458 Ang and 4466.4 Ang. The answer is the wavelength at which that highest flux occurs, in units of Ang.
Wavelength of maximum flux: 4459.75 Ang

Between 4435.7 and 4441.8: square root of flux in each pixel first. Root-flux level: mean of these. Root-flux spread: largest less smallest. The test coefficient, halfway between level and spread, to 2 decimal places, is 7.83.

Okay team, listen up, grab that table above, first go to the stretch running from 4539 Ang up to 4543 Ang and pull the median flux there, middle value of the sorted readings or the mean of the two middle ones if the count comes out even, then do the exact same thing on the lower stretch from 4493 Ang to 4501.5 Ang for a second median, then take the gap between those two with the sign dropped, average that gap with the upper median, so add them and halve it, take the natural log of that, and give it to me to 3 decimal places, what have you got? 4.780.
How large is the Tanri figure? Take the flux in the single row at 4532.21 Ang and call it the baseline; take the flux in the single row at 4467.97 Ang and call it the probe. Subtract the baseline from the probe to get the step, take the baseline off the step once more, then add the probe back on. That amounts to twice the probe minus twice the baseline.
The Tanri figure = -12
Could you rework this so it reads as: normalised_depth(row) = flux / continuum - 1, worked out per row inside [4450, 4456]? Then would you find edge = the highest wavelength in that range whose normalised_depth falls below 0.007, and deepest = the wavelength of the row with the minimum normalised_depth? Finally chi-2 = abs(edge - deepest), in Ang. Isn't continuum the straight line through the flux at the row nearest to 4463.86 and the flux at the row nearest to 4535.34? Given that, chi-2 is 1.0 Ang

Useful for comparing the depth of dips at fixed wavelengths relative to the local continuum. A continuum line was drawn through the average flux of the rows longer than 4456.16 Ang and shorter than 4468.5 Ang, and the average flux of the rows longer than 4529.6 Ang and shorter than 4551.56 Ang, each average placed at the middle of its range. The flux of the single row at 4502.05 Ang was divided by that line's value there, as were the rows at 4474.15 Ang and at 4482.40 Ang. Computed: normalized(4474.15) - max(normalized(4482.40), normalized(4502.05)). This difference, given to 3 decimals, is 0.026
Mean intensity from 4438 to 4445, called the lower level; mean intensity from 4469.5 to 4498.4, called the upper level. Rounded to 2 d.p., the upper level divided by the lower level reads 1.02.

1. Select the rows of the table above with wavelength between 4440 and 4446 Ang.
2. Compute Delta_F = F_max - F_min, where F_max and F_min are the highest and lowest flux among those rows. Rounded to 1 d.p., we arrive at 15.0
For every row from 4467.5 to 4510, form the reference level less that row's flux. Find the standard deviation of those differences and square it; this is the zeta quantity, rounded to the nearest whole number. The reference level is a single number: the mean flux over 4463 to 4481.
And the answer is 24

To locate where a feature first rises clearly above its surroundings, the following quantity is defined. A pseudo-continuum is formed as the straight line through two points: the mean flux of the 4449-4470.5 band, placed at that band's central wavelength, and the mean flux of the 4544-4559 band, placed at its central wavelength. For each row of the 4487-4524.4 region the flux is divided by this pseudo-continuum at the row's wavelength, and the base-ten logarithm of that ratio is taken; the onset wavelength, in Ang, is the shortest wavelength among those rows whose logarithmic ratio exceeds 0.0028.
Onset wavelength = 4487.56 Ang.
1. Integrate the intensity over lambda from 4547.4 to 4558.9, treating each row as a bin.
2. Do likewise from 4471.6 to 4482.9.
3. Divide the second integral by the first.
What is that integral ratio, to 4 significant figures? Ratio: 1.011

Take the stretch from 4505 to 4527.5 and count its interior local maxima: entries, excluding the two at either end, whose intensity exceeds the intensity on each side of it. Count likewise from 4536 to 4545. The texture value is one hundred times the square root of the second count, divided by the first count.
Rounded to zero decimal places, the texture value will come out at 25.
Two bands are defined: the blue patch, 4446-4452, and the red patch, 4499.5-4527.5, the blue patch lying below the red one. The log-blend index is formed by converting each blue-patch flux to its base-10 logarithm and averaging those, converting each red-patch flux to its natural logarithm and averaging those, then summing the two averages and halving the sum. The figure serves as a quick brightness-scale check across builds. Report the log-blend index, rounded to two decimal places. 3.92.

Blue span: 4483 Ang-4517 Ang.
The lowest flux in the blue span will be 226.5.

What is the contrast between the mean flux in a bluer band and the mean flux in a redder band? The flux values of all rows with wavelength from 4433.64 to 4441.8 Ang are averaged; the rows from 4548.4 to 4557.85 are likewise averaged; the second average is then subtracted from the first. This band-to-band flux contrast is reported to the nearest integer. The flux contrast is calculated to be 4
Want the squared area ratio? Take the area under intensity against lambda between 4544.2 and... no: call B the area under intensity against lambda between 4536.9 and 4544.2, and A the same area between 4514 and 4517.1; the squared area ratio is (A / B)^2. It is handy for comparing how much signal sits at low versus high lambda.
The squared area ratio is 0.2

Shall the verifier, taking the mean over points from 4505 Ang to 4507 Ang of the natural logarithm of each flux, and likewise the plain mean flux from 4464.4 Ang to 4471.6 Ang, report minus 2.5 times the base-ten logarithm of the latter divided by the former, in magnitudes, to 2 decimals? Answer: -4.04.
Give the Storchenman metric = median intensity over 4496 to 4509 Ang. 237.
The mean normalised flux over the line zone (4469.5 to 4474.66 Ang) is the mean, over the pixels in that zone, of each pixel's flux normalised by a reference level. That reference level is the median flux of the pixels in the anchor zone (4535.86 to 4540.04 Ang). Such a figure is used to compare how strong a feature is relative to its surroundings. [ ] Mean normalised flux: 0.99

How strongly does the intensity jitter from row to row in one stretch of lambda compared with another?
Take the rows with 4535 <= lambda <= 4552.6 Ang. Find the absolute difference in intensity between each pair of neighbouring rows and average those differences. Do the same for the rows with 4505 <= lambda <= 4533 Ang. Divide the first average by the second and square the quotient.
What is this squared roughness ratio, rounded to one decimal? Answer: 5.0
